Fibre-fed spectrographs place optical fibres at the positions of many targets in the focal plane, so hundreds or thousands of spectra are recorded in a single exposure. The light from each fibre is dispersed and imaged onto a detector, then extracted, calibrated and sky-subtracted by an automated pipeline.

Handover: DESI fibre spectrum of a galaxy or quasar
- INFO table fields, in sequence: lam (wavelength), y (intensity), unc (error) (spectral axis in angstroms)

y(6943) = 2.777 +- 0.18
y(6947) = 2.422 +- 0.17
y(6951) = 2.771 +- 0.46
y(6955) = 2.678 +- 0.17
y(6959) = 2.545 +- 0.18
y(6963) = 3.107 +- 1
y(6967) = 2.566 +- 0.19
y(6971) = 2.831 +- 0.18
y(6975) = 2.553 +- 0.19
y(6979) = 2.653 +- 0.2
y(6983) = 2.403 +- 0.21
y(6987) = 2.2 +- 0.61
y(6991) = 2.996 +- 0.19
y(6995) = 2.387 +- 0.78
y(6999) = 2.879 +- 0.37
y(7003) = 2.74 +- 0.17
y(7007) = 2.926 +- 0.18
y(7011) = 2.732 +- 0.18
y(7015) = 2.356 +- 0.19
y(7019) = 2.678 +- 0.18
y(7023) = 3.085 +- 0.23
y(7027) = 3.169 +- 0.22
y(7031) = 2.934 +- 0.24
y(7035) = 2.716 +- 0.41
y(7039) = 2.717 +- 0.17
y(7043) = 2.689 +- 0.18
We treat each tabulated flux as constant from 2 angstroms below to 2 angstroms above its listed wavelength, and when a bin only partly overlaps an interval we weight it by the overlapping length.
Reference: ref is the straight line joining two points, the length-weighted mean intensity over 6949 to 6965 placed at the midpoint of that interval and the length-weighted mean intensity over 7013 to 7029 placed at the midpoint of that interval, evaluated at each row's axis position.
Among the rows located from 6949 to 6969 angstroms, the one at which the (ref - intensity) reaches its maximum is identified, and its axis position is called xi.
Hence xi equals 6959 angstroms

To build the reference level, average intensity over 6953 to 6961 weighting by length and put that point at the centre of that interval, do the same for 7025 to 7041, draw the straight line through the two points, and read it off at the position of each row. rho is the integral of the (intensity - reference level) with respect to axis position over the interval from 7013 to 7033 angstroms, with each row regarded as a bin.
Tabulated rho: -0.1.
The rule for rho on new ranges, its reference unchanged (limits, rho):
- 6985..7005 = -2.1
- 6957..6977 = 1.5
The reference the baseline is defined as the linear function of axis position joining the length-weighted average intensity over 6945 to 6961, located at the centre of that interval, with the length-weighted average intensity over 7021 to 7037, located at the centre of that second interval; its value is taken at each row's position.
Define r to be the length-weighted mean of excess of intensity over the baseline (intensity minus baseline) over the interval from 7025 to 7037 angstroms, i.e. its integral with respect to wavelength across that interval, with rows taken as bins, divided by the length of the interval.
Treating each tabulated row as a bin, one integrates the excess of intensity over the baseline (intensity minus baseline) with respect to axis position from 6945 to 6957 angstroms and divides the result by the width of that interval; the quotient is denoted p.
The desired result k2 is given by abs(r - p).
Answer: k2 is 0.08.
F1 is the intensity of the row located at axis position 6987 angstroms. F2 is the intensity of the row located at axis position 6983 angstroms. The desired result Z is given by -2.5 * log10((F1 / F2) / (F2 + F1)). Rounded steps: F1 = 2.2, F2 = 2.403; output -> 1.75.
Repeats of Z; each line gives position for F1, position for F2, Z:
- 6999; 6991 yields 1.97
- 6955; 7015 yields 1.62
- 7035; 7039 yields 1.84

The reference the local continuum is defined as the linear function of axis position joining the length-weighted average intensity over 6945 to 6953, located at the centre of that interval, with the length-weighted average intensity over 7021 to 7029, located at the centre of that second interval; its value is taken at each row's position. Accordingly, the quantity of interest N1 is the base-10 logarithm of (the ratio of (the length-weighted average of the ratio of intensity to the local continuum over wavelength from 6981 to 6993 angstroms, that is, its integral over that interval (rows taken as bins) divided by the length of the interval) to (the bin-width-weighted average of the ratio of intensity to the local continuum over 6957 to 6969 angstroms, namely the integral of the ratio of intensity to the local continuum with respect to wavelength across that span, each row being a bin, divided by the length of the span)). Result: -0.06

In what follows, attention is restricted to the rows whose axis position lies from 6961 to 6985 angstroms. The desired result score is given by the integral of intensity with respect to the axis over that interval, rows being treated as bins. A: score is 64.5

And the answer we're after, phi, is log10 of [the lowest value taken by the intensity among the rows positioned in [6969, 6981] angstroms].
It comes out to 0.41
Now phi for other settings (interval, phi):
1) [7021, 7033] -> 0.47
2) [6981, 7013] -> 0.34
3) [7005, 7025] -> 0.37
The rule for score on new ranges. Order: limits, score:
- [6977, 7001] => 62.1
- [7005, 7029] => 67.8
